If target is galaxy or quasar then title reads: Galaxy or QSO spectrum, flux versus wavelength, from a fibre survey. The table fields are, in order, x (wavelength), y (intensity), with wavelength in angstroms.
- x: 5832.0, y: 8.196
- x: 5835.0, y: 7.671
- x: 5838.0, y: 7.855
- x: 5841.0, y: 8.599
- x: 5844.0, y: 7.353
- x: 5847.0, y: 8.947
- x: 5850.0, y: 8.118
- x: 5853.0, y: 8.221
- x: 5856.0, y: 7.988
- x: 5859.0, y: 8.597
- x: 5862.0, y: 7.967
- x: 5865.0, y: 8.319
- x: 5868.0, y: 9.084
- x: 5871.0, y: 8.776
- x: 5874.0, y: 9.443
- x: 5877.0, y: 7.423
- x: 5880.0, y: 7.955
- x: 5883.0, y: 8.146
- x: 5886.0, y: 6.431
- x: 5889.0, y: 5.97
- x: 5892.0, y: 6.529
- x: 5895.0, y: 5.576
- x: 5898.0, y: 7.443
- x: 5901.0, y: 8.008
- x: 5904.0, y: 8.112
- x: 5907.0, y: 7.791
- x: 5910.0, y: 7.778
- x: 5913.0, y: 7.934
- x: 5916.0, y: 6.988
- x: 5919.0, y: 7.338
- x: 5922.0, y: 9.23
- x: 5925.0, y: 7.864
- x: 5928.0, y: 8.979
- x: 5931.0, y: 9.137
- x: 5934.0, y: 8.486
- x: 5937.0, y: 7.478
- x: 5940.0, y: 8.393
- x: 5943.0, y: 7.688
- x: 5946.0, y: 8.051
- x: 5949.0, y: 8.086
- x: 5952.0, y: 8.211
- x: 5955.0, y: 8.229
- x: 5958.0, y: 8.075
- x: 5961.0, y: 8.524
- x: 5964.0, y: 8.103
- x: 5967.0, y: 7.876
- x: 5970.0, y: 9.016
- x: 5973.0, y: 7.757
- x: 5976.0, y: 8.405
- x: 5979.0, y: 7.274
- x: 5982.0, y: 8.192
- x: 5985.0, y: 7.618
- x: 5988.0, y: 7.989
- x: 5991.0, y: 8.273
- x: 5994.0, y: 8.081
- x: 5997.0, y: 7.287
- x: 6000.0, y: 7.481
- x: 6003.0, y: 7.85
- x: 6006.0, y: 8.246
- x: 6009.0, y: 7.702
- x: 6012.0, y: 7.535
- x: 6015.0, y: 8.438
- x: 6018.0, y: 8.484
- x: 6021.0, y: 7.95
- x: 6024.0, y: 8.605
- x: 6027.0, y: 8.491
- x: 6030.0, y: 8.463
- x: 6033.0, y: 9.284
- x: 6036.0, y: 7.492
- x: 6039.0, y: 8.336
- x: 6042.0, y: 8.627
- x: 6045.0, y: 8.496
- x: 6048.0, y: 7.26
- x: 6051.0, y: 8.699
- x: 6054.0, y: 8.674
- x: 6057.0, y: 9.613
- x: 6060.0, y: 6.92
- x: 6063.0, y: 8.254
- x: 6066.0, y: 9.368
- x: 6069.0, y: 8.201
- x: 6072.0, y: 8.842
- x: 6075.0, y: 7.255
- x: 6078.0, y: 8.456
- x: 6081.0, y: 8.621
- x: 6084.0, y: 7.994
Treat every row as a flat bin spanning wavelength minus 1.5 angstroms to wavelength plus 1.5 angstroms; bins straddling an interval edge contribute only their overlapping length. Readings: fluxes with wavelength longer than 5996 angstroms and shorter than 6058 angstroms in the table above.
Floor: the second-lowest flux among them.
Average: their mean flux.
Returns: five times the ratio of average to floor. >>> 5.65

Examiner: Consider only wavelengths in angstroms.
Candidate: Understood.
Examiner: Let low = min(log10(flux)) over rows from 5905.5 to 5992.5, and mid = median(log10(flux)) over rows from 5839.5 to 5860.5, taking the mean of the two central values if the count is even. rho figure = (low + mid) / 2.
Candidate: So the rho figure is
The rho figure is 0.880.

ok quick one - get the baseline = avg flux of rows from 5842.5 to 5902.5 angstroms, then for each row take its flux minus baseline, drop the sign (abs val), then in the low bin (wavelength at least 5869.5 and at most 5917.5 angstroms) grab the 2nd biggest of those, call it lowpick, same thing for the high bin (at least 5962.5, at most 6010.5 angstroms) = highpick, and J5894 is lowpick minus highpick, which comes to 1.3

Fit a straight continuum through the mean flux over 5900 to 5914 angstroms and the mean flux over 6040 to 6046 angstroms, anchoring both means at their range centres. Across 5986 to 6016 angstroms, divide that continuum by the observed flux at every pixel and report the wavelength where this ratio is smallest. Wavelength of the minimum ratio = 6015.0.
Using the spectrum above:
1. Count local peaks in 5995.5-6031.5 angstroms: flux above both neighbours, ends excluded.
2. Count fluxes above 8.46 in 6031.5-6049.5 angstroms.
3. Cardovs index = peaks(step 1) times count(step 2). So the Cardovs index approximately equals 9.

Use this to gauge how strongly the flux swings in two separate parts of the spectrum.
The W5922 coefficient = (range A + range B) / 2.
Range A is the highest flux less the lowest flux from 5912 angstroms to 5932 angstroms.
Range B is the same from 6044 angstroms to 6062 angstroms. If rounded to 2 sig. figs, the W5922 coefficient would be 2.5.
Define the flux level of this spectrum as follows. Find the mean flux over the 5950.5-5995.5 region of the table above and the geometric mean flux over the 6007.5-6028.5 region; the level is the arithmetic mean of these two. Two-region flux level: 8.14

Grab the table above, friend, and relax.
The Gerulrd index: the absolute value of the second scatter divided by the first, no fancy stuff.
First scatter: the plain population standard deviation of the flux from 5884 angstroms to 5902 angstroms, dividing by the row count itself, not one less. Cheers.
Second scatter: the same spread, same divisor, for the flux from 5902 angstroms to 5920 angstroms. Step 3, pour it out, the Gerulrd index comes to 0.46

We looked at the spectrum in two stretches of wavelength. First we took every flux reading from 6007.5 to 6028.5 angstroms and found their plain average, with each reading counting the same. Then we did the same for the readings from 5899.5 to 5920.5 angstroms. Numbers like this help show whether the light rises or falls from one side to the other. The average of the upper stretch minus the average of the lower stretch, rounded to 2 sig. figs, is 0.47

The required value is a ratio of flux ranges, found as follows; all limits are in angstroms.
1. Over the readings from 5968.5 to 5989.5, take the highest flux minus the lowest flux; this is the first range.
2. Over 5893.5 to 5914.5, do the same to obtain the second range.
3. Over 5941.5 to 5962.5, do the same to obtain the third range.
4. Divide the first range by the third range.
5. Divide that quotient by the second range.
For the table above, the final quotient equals 0.82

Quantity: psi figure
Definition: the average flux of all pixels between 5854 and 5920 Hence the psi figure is 7.7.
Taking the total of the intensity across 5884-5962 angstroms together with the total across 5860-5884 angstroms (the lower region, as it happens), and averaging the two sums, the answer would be 135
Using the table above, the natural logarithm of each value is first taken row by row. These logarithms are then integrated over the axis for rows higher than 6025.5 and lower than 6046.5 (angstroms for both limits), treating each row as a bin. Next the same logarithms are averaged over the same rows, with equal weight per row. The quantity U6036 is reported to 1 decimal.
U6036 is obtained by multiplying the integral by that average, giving 95.6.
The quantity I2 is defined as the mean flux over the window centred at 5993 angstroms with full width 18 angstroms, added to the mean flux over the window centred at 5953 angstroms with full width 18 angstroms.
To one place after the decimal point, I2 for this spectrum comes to 16.0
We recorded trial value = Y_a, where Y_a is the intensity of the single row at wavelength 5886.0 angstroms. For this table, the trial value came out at 6.431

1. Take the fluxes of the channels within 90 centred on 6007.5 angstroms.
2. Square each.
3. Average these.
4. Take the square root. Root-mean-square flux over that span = 8.1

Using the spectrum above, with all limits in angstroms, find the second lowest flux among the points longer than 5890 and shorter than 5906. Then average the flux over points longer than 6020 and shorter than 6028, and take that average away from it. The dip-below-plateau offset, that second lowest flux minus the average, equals -1.8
